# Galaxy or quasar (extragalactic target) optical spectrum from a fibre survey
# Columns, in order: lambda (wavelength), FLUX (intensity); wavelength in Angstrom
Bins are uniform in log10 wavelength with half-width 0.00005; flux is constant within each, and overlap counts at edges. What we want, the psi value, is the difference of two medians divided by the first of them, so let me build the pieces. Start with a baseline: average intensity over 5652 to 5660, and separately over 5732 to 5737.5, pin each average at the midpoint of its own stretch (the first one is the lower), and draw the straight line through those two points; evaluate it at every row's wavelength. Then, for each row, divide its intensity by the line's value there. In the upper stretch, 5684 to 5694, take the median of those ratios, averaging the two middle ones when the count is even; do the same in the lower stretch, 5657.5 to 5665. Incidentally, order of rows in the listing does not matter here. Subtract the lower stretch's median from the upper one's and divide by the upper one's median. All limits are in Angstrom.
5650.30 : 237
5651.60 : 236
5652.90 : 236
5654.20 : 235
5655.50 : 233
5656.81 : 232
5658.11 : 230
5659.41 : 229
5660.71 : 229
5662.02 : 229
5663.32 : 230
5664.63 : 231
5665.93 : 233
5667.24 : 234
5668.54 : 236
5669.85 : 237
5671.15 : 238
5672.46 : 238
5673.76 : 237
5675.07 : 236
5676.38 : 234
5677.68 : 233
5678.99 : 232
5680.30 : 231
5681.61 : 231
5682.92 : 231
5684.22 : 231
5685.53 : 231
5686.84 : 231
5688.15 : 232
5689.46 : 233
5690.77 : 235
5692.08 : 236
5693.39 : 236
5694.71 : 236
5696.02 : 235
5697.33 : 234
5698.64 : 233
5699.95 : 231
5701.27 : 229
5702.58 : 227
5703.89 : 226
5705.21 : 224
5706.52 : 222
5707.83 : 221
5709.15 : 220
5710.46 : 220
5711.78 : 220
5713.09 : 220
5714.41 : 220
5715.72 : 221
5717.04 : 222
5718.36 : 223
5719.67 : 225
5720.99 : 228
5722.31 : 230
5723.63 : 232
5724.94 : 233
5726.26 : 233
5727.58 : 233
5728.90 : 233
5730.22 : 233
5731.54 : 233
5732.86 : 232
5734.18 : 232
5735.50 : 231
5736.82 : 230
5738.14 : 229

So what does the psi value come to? 0.01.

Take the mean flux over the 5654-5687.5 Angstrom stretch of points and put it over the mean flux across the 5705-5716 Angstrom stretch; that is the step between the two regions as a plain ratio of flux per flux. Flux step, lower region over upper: 1.05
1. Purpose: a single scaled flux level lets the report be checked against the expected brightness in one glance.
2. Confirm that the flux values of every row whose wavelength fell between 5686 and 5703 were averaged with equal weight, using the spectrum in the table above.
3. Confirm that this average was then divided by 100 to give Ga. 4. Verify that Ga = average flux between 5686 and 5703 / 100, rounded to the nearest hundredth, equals 2.33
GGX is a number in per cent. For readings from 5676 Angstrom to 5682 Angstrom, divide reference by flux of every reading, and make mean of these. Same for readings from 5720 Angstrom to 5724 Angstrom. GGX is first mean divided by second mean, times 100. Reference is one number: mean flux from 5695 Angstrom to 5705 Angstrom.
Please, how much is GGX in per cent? 99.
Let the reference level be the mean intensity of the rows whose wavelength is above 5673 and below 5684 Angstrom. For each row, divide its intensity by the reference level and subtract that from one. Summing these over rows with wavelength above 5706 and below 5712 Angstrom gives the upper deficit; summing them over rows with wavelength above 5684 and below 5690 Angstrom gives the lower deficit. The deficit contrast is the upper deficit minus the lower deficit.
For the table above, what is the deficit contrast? 0.24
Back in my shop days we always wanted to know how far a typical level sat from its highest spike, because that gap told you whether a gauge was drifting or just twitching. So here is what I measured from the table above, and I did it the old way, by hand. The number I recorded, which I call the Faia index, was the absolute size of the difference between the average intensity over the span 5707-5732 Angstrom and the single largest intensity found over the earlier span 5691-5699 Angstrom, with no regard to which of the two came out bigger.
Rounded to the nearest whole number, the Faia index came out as 10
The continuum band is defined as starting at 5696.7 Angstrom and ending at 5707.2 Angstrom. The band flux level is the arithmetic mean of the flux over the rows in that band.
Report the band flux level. 228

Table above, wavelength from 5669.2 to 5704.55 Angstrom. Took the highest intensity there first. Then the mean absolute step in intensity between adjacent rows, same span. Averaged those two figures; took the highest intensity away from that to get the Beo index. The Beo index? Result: -119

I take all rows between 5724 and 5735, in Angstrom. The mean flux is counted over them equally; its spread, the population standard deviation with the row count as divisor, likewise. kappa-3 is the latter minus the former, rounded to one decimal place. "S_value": -232.3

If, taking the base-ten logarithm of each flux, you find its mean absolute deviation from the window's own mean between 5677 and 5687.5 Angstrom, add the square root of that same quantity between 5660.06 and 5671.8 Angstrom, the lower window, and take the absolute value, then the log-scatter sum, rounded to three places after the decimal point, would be 0.074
